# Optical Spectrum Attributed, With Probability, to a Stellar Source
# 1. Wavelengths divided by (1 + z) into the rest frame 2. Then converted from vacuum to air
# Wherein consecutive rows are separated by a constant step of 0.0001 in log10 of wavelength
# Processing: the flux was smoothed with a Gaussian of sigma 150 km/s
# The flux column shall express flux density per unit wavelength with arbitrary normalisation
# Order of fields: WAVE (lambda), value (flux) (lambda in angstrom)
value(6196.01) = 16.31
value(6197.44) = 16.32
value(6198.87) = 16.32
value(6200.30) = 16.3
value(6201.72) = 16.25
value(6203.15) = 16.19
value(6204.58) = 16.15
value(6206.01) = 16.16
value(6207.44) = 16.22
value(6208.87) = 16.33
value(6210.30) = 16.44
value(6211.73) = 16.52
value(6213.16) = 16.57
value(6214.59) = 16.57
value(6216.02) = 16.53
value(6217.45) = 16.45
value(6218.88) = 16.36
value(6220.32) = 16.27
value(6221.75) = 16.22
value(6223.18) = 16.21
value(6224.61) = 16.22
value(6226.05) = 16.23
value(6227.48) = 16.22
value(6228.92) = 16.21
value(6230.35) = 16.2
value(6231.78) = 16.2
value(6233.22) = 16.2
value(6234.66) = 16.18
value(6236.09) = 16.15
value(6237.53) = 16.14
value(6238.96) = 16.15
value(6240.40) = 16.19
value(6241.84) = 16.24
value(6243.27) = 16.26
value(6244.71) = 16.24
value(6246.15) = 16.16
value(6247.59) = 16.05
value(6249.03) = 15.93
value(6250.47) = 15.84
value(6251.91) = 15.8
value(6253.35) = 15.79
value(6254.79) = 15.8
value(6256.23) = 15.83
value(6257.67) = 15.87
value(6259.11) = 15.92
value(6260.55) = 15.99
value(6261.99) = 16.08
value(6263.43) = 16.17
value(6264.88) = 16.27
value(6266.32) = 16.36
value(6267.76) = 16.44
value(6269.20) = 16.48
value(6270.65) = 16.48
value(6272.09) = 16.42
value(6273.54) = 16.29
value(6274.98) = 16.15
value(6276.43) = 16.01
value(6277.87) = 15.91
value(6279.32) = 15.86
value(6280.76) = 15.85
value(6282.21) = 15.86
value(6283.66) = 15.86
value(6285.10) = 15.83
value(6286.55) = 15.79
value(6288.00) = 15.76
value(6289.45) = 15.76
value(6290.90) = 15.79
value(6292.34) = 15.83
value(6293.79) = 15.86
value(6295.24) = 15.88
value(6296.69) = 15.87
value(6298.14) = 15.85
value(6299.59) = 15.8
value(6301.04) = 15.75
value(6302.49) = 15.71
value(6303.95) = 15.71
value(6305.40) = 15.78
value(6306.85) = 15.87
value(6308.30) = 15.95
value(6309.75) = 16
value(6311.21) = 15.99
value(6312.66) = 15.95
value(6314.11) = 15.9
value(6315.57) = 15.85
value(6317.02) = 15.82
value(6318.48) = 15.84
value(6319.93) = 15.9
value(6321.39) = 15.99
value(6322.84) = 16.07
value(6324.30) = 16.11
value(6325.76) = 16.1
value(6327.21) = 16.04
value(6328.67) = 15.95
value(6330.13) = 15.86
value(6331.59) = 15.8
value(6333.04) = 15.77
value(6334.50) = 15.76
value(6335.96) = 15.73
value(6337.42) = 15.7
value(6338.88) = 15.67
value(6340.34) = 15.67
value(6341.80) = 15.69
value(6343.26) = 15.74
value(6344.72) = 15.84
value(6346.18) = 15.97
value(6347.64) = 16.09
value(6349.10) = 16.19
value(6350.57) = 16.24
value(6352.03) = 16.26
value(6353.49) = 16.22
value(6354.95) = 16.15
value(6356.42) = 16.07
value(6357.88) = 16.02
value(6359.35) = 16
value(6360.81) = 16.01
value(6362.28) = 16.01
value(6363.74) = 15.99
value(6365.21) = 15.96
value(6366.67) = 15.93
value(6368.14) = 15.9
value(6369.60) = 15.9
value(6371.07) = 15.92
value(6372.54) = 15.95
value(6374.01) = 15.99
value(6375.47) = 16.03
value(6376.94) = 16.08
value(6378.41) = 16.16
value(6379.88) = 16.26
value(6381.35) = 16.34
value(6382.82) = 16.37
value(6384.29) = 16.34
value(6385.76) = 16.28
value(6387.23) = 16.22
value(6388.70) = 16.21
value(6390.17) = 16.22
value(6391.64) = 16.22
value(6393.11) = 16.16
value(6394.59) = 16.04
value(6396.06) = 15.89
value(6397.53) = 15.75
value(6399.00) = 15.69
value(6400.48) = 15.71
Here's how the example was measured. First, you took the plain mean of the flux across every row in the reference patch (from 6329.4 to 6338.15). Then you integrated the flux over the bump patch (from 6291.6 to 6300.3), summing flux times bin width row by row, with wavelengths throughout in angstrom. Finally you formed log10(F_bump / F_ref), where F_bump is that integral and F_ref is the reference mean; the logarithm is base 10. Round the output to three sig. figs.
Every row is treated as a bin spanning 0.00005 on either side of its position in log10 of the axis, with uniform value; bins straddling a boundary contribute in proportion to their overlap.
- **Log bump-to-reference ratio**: 0.942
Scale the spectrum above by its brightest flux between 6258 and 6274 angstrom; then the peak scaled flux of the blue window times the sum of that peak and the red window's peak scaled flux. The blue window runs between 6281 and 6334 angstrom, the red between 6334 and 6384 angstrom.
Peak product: 1.93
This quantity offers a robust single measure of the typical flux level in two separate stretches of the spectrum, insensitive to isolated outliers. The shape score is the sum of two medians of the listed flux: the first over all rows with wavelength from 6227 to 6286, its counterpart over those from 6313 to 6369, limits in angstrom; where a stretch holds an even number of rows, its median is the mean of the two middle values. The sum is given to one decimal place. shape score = 32.1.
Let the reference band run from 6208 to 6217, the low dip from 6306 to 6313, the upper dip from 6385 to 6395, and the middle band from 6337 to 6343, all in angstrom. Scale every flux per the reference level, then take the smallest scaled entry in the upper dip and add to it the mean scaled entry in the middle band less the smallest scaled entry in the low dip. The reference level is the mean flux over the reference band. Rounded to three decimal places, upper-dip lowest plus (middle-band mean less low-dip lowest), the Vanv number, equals 0.961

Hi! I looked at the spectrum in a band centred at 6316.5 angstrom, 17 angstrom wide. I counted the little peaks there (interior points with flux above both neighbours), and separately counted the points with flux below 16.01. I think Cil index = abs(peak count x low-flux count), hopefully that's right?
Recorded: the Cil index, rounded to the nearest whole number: 10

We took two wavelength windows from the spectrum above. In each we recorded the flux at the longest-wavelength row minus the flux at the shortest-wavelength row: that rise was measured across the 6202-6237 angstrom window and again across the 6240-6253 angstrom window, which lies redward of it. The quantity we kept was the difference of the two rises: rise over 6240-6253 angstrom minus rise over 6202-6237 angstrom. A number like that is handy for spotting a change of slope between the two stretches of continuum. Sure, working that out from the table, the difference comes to -0.35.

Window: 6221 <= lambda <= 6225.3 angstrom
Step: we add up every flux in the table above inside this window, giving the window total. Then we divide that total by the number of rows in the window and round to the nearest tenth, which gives 16.2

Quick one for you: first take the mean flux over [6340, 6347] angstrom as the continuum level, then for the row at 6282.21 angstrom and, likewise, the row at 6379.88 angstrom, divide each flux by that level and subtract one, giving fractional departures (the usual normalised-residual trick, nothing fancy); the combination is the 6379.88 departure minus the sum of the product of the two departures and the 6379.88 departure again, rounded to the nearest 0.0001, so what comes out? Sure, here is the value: -0.0001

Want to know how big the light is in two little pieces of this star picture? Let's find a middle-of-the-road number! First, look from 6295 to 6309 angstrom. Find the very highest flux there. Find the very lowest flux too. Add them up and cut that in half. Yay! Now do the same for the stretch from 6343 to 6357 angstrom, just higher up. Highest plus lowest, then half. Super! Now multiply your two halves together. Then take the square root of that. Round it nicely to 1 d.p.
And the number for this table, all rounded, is 15.9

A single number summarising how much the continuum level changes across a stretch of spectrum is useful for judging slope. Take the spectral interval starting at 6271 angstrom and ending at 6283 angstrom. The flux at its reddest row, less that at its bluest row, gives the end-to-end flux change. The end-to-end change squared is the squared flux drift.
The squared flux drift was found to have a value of 0.31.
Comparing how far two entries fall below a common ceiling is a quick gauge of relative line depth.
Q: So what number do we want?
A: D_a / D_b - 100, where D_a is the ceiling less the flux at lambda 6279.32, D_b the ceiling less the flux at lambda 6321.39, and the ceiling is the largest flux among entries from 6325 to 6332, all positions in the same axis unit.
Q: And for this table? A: -97.8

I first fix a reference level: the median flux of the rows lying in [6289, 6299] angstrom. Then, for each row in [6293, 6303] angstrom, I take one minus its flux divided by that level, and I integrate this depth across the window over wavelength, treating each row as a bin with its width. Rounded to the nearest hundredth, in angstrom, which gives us 0.02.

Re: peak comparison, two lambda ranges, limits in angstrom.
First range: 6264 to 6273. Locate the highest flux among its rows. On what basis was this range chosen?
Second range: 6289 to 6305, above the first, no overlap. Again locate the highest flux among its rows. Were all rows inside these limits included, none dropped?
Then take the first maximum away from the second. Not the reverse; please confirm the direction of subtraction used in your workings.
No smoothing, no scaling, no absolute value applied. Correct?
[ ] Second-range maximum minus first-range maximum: -0.60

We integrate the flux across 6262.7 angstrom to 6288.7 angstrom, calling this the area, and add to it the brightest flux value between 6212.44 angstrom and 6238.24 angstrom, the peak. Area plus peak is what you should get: 435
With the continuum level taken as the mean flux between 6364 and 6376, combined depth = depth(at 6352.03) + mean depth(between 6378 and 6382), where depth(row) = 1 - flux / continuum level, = -0.039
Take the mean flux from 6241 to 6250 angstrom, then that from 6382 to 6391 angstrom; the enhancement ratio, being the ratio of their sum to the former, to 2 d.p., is 2.01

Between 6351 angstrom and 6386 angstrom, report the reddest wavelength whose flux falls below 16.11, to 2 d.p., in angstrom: 6376.94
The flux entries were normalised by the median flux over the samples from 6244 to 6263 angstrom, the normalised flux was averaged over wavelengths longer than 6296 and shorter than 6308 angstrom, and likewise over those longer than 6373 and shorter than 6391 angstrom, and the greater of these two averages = 1.018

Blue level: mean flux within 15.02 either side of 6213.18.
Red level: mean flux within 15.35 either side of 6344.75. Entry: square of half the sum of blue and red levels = 260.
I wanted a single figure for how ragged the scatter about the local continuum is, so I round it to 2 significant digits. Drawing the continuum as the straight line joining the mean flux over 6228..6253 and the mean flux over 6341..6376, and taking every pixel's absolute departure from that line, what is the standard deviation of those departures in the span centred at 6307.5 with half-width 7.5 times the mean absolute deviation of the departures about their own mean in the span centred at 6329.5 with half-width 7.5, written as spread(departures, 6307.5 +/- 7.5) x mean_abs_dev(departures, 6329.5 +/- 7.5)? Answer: 0.011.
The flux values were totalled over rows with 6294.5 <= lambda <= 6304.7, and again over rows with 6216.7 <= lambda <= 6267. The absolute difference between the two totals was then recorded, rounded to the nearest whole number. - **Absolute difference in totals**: 454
